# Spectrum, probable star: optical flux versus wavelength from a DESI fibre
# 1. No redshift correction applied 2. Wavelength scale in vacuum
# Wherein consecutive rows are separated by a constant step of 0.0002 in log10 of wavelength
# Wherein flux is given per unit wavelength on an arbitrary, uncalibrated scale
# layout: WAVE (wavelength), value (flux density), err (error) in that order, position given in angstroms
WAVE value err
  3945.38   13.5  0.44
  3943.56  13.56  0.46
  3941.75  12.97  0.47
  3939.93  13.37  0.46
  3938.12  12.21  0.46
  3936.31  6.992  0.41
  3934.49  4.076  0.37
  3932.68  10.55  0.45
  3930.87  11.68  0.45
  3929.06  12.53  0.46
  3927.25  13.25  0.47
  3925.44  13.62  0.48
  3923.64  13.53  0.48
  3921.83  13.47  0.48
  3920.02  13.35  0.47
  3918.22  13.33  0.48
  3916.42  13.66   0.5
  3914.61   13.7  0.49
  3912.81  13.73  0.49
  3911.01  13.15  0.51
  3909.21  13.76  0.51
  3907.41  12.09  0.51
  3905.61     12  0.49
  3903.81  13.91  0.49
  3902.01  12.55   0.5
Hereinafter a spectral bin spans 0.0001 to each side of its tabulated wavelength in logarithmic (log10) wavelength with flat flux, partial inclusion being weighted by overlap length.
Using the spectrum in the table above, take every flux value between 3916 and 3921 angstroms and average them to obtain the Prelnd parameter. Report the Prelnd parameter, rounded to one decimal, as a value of 13.4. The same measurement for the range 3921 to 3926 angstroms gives 13.5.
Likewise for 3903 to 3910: 12.9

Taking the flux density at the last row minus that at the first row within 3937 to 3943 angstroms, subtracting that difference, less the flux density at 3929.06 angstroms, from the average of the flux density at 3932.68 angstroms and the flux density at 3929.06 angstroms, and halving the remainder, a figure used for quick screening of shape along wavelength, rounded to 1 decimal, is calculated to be 11.7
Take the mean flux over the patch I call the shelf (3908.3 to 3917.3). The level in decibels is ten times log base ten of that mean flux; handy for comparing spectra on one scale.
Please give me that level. 11.3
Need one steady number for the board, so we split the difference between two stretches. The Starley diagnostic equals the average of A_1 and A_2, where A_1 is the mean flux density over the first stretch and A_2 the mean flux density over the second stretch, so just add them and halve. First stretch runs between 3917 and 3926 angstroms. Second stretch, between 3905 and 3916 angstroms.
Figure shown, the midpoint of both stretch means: 13.3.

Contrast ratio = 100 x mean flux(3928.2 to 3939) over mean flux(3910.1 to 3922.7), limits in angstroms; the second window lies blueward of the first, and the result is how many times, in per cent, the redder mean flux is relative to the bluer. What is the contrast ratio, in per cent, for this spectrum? 72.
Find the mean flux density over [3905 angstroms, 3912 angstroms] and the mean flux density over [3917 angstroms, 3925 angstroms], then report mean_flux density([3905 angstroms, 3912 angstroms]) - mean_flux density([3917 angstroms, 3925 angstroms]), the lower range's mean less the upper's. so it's -0.7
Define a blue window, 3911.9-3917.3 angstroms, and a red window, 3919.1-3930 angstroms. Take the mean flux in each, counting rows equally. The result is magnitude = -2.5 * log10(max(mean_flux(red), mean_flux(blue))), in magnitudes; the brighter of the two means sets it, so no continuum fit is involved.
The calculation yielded -2.84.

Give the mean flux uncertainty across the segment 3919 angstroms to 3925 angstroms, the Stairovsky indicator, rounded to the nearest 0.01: 0.48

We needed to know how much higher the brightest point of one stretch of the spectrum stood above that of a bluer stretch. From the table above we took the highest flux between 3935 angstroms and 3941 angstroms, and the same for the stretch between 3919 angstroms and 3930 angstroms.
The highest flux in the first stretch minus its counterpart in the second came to -0.25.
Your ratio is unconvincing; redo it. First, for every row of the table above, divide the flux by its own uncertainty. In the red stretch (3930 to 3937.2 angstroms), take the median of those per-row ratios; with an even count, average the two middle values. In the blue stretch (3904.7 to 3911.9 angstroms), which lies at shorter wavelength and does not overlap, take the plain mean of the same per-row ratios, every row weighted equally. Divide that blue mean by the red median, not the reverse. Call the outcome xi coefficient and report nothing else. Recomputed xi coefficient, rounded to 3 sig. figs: 1.25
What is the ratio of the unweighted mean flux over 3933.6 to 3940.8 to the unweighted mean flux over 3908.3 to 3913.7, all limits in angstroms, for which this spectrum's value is 0.68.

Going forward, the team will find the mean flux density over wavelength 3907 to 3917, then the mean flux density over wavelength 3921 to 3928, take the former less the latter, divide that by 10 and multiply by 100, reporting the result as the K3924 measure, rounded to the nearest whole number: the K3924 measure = -1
